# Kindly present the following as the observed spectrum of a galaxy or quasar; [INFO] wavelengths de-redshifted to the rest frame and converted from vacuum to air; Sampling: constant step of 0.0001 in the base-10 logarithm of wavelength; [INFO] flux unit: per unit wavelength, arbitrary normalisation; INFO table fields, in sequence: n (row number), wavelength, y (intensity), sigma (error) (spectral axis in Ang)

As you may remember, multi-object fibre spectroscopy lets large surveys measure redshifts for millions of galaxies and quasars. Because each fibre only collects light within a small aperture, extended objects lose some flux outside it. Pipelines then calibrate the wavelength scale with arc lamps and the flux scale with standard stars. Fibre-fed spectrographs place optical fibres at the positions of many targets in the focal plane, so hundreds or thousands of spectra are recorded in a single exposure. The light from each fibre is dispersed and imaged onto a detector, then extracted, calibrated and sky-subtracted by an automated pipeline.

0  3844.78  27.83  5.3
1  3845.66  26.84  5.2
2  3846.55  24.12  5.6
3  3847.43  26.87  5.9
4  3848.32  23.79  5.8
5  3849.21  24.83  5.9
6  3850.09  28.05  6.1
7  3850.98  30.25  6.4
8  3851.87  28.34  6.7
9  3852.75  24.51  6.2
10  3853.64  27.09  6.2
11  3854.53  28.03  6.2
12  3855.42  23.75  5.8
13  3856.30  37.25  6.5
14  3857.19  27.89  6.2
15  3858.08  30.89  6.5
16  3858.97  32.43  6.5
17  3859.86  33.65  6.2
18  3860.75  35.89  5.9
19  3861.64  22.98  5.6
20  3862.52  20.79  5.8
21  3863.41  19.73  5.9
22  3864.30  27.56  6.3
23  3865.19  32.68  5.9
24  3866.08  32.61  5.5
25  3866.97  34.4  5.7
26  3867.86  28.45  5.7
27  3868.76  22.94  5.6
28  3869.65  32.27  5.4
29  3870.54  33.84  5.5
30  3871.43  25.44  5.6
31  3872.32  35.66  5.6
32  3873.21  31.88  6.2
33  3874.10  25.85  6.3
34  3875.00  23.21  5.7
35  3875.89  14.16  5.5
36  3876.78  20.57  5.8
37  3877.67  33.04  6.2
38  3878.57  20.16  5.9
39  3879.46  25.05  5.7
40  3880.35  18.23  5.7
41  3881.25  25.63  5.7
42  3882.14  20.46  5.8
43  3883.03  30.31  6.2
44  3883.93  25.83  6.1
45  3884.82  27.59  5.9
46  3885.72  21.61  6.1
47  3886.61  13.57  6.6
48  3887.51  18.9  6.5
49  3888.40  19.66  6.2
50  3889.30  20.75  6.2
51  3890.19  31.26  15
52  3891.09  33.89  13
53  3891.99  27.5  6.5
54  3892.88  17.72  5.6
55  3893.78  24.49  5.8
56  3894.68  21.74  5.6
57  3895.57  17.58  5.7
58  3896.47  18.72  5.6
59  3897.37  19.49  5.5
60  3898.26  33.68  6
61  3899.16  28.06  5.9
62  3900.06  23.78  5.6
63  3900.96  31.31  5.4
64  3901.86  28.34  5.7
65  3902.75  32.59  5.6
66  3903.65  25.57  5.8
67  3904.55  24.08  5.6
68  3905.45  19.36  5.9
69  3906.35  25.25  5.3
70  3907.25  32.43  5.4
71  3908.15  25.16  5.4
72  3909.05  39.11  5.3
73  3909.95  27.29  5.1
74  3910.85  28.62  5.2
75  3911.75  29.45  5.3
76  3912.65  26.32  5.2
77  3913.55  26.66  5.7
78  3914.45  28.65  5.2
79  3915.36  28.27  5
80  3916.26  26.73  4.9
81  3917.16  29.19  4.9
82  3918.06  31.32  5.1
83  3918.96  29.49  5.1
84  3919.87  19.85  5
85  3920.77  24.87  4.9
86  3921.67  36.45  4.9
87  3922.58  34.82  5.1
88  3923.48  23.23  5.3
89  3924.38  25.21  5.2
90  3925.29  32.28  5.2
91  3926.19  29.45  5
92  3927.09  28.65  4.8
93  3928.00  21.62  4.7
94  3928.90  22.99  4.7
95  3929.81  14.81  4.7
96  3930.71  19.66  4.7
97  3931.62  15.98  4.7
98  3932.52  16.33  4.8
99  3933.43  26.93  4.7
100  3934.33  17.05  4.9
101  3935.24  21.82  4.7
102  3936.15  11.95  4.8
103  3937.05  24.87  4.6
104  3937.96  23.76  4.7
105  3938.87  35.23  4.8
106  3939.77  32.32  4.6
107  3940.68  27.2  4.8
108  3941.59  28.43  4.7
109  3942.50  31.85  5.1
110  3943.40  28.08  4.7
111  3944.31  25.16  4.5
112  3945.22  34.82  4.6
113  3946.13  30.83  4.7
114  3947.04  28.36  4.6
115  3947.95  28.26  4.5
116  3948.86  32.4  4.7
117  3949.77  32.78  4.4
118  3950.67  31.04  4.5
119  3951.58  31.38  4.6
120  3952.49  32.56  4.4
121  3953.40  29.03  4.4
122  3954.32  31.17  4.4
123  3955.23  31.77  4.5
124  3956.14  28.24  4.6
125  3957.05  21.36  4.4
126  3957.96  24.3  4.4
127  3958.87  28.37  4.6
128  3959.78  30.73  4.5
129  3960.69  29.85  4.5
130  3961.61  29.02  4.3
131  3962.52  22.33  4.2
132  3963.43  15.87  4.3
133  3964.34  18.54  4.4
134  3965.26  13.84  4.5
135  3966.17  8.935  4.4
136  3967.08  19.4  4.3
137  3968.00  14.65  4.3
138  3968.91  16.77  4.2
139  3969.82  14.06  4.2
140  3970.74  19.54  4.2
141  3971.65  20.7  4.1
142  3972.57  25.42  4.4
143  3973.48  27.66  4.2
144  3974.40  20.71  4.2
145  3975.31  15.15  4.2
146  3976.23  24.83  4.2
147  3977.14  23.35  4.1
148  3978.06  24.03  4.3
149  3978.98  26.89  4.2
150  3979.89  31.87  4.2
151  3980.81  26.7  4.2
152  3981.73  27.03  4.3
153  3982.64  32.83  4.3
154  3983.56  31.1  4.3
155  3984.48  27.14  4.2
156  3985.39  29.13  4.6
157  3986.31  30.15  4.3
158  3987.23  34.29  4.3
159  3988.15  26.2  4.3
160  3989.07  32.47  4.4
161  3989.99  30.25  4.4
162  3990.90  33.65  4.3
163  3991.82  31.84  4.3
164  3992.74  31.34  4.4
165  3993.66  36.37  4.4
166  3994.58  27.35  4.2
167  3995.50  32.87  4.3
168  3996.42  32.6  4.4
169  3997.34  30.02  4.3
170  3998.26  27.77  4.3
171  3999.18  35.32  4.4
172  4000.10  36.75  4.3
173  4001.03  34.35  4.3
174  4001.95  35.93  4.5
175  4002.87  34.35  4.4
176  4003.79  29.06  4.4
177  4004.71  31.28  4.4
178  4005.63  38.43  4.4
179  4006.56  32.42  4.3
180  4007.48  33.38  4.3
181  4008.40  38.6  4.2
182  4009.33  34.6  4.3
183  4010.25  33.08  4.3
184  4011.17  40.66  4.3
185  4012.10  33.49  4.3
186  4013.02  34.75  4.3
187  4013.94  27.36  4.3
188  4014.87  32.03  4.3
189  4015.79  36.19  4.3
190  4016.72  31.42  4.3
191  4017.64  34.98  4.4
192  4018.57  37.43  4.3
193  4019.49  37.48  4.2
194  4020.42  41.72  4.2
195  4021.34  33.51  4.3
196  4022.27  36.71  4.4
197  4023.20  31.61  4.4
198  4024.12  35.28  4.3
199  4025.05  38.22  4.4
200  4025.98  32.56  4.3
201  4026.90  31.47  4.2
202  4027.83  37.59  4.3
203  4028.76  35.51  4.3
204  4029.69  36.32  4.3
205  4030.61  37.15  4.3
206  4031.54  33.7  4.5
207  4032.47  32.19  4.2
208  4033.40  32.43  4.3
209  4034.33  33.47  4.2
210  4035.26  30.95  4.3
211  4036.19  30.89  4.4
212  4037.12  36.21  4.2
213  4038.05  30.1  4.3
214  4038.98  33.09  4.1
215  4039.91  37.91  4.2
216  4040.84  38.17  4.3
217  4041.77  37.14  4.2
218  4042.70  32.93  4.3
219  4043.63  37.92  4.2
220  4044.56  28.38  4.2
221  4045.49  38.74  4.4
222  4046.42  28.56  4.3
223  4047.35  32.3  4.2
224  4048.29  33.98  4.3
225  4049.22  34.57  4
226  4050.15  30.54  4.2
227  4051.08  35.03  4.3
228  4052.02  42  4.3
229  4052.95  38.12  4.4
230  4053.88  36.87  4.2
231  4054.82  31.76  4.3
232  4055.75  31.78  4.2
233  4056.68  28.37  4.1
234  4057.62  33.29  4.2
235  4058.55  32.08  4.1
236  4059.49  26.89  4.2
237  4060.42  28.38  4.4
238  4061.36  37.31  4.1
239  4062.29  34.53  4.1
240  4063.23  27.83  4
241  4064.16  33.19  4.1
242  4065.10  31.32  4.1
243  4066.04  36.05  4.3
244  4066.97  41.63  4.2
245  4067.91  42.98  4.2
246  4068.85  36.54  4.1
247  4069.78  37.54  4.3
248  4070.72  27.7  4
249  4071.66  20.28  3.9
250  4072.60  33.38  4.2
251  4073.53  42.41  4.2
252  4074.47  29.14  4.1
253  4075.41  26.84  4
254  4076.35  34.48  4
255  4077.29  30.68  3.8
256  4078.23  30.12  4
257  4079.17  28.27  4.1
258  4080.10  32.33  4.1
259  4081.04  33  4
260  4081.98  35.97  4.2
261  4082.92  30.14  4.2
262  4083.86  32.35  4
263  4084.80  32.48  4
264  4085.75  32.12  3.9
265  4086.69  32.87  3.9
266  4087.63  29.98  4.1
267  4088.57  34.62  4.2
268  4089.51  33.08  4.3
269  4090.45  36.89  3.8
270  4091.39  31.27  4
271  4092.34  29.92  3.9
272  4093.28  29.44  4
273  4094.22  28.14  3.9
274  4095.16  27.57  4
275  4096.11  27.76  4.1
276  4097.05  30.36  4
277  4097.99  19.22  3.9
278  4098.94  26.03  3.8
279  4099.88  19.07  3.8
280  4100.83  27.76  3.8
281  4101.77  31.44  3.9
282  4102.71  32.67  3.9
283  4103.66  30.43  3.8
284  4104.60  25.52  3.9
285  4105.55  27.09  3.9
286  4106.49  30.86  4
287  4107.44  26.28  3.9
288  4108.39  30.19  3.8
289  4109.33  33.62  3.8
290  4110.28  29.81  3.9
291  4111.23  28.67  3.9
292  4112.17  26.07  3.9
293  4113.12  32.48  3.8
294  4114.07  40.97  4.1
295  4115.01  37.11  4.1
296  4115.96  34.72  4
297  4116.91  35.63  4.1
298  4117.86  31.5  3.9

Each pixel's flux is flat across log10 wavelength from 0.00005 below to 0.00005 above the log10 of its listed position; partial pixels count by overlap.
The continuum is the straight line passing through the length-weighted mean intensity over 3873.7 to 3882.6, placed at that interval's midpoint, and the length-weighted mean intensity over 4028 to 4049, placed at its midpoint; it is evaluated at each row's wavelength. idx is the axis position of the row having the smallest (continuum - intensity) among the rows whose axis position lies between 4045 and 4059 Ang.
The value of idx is 4052.02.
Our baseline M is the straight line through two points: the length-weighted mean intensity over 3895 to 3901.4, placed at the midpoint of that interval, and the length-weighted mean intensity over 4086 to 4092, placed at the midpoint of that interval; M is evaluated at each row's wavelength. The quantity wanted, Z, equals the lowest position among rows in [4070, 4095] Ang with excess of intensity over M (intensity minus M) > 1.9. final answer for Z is 4073.53 Ang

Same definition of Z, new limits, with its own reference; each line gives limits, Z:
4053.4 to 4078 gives 4053.88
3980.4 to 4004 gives 3982.64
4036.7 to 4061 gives 4037.12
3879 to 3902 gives 3883.03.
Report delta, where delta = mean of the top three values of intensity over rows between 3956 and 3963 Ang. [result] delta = 29.9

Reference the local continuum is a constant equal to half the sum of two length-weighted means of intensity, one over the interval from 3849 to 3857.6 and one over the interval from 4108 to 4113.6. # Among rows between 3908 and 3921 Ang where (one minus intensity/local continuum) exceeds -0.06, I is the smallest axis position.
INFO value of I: 3908.15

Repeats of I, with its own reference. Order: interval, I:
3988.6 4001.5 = 3989.99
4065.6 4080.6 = 4070.72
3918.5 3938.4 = 3918.96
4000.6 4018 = 4003.79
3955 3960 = 3956.14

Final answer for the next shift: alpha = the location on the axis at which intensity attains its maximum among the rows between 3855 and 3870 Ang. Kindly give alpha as 3856.30 Ang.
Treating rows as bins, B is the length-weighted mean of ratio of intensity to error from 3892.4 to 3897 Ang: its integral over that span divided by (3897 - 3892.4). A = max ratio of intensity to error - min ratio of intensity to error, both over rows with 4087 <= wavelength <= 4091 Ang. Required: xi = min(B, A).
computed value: 2.4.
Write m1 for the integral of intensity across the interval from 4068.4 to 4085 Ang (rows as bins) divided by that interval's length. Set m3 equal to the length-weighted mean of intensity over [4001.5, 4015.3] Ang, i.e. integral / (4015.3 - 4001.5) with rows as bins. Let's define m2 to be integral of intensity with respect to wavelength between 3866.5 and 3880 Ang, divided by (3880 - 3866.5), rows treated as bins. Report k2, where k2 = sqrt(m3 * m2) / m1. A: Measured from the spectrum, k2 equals 0.95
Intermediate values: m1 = 32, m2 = 27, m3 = 34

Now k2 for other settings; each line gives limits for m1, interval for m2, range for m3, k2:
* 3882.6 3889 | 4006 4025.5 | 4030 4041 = 1.53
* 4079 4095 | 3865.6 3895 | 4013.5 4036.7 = 0.93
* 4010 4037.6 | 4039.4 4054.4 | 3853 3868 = 0.93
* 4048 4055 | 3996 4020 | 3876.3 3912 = 0.82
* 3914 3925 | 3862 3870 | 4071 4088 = 1.05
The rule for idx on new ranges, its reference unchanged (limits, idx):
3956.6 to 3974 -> 3959.78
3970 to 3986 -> 3982.64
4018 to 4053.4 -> 4020.42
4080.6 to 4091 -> 4090.45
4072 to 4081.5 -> 4073.53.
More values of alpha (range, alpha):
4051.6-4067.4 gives 4052.02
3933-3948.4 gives 3938.87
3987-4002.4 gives 4000.10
